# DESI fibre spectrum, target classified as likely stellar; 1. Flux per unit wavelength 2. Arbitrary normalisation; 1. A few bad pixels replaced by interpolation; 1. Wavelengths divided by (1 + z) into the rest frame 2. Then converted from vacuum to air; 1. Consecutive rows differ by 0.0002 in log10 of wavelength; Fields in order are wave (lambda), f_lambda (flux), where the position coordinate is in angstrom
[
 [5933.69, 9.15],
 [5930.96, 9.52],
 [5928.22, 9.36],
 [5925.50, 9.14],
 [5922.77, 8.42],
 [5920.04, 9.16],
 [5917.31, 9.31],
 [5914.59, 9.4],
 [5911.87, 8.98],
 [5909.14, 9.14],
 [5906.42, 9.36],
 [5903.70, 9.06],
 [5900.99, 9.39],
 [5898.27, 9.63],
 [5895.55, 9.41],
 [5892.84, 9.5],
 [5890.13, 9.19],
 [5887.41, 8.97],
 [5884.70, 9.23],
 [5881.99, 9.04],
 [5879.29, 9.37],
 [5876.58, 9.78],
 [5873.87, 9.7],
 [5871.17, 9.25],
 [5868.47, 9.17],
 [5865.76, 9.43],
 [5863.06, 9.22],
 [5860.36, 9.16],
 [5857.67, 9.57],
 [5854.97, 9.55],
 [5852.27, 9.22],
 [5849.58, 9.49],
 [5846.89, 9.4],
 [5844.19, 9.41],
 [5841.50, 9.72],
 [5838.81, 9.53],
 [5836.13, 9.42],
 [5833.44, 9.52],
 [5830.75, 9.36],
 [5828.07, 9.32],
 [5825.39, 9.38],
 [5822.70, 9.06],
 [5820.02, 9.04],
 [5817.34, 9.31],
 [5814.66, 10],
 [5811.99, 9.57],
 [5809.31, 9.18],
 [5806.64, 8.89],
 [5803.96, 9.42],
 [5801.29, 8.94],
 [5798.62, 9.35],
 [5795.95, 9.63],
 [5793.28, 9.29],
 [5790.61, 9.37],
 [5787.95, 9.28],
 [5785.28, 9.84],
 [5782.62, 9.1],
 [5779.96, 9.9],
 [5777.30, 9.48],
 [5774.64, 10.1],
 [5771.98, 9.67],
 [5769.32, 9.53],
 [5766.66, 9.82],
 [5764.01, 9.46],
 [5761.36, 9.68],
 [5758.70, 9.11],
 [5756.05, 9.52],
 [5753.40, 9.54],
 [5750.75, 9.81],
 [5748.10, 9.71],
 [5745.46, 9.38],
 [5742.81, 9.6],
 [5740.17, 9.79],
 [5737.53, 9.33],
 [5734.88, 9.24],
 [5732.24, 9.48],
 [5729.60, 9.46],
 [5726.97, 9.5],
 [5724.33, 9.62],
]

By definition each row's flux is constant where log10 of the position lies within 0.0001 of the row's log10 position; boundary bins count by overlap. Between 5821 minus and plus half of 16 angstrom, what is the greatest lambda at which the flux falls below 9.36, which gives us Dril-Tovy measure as 5828.07 angstrom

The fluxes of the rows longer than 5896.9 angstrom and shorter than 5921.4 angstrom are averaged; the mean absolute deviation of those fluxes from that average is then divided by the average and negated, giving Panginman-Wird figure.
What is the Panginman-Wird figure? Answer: -0.018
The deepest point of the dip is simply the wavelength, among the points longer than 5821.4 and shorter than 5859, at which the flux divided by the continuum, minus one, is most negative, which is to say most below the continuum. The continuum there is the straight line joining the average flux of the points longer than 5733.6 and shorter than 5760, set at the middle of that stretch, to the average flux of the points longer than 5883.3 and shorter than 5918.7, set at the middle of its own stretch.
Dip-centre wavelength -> 5822.70 angstrom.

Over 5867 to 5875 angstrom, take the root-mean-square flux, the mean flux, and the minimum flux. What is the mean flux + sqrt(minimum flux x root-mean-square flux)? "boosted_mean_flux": 18.6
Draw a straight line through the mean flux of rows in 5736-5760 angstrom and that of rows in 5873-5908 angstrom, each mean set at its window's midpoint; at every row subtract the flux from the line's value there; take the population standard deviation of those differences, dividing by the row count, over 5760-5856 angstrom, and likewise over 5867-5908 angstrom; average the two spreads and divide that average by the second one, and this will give 1.08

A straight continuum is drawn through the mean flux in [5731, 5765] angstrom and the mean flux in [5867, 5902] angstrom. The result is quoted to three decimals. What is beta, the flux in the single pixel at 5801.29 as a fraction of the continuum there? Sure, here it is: 0.946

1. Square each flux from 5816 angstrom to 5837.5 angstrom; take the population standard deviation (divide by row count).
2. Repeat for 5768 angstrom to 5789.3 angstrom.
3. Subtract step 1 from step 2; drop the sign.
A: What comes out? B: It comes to 3.1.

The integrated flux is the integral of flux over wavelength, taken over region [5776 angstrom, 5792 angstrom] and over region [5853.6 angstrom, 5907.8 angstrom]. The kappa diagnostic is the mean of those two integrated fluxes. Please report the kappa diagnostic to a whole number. 329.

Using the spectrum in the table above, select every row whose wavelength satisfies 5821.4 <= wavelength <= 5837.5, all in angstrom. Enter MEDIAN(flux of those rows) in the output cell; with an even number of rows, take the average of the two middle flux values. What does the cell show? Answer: 9.37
